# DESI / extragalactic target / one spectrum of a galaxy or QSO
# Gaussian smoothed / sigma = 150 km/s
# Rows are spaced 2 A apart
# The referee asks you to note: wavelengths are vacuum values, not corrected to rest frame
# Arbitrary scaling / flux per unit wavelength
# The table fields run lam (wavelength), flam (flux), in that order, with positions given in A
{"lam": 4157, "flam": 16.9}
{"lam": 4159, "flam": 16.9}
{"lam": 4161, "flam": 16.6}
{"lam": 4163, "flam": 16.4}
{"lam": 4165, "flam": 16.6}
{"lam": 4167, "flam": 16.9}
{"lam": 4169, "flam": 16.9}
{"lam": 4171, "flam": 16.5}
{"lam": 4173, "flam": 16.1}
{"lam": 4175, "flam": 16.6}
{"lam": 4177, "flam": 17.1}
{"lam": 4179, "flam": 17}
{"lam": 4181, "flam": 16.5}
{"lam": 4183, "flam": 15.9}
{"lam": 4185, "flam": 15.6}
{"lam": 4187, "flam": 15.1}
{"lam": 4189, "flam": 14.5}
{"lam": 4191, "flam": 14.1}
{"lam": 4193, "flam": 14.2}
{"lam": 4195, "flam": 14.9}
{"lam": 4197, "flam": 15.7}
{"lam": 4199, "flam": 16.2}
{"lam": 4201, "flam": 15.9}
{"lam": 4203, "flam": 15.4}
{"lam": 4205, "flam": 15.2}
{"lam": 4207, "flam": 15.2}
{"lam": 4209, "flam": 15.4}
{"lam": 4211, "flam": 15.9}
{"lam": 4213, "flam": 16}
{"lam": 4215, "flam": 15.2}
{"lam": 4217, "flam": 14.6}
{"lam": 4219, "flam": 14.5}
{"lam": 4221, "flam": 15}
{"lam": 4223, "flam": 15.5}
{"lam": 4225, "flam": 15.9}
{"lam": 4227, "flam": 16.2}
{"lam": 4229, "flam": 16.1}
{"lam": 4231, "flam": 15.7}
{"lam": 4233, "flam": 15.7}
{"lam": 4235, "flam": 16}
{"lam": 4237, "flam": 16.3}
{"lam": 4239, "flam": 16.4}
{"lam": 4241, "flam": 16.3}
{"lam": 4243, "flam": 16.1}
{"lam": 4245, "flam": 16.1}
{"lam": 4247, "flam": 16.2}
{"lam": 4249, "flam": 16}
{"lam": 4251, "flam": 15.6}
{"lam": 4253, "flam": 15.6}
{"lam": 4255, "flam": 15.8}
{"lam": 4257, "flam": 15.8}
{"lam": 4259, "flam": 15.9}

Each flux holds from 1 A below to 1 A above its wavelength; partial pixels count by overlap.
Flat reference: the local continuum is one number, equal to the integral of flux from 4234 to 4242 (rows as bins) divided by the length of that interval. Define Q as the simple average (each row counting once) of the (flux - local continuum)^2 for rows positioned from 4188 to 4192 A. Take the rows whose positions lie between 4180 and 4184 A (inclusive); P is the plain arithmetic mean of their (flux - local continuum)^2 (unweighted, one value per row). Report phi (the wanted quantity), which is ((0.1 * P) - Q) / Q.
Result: -1.0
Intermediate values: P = 0.09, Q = 3.84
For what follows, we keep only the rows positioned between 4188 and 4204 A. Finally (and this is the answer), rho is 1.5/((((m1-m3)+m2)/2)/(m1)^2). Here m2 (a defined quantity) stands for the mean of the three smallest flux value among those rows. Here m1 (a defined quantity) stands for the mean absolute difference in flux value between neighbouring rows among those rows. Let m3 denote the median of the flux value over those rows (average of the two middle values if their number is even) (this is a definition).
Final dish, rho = -1.6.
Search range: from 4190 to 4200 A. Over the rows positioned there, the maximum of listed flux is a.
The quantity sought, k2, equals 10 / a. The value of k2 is 0.617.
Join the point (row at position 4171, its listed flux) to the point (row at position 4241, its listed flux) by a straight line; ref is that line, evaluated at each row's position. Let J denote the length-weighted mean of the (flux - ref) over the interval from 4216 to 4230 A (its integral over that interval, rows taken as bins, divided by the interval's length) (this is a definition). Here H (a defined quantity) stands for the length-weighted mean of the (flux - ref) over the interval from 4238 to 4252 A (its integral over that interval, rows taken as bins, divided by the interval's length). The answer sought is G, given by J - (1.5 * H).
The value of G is -1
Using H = -0.2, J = -1.0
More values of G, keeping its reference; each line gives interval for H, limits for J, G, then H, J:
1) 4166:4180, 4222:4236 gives -1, 0.2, -0.5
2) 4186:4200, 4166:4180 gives 2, -1.5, 0.2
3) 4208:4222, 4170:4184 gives 2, -1.1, 0.0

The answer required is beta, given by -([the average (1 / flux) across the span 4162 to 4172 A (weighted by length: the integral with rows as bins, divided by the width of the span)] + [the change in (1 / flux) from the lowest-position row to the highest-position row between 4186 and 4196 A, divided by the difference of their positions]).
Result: -0.060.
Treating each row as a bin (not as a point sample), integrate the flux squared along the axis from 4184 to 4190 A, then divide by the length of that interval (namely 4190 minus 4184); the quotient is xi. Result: 227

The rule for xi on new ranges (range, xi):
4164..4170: 282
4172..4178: 276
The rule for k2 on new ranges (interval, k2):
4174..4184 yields 0.585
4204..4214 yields 0.625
